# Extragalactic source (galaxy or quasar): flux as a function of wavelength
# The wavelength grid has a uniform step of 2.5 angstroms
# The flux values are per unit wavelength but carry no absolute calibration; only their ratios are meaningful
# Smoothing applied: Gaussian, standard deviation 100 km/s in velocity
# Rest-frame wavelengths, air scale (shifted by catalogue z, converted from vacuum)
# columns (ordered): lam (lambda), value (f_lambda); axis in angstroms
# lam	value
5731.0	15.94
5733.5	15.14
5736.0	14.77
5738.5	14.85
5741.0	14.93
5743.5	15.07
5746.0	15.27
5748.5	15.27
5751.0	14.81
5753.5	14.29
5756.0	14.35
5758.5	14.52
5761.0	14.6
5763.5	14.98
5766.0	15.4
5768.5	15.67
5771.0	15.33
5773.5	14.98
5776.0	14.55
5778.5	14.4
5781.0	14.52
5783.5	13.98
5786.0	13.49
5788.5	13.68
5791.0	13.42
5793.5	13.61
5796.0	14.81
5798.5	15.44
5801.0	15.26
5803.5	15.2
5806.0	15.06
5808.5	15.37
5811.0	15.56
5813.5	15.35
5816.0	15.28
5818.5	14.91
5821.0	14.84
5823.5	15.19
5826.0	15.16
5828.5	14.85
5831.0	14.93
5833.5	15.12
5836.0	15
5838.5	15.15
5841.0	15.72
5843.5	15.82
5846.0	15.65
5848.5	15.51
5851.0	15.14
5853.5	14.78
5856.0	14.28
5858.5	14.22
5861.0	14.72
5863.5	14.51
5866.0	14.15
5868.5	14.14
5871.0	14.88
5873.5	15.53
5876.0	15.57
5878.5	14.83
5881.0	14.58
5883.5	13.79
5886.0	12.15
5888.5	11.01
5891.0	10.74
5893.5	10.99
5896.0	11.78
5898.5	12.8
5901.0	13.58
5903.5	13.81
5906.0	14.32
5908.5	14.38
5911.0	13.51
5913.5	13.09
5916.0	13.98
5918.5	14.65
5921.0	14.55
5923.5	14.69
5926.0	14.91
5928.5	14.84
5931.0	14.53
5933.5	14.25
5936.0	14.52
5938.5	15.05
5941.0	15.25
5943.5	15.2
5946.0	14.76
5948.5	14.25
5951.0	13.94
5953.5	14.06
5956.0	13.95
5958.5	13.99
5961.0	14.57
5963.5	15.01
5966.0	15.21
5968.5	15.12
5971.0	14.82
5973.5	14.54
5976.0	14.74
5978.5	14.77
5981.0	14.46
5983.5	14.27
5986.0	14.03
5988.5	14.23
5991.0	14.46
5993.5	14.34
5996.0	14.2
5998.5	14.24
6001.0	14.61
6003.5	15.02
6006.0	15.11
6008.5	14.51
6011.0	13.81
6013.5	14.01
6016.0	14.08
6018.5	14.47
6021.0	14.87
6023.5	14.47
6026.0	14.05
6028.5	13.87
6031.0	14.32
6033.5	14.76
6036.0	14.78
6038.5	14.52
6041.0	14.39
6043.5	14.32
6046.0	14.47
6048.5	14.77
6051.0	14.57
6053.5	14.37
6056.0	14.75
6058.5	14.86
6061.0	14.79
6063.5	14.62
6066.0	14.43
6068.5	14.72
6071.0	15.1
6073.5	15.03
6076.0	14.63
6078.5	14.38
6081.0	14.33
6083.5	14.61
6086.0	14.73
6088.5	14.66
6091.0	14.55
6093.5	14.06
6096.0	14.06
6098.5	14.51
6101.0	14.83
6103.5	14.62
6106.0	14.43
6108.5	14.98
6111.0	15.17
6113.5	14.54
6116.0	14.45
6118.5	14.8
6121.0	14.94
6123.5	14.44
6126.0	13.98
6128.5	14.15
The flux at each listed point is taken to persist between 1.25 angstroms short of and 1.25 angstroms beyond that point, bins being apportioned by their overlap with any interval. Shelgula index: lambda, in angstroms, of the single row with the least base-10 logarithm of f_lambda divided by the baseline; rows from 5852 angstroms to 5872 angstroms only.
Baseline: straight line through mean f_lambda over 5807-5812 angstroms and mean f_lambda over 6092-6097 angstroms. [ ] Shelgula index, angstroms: 5866.0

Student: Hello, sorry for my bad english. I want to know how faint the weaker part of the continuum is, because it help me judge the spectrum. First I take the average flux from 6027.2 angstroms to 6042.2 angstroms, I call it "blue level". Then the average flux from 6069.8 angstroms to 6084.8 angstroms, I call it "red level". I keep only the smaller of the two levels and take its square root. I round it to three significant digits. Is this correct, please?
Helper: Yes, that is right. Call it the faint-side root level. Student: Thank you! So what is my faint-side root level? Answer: 3.80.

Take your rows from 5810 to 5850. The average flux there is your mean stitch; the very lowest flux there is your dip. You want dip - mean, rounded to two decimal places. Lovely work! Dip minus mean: -0.41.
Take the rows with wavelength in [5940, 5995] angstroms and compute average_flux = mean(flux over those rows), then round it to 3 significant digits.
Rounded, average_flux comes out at 14.5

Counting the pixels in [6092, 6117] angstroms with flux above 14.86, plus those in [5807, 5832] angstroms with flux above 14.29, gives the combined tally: 12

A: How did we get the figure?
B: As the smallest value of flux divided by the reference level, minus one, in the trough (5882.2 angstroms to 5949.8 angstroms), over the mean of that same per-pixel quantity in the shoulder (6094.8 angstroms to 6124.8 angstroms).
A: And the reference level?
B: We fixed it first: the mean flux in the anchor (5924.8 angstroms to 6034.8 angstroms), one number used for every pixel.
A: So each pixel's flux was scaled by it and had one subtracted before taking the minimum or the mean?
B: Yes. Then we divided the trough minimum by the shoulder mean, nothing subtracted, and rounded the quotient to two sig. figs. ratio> -28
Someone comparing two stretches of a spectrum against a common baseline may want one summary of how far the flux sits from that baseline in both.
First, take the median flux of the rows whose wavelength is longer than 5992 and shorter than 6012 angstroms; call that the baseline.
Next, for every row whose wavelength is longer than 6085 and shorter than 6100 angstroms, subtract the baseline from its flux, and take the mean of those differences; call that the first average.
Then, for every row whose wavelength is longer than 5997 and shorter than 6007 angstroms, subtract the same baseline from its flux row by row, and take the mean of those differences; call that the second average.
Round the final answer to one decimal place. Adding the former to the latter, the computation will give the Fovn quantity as 0.3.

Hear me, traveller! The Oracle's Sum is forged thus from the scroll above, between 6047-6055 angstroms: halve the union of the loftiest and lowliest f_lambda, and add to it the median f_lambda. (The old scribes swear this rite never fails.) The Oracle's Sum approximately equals 29.1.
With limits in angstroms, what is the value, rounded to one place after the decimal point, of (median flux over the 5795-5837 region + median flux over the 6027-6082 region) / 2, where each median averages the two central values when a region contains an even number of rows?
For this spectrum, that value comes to 14.9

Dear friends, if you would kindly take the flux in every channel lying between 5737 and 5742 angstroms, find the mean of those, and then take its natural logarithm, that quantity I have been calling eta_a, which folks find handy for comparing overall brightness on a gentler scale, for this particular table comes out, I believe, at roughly 2.70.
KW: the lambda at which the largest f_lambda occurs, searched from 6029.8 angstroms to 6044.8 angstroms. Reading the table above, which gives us 6036.0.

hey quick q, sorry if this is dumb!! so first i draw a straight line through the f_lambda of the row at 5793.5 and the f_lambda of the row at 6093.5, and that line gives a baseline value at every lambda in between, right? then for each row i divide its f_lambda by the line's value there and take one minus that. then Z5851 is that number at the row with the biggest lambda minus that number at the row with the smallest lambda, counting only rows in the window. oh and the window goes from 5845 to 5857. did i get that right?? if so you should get 0.10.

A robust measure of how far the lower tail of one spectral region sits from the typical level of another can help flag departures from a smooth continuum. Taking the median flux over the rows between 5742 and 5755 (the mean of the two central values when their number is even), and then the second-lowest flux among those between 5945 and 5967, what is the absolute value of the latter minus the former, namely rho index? 1.12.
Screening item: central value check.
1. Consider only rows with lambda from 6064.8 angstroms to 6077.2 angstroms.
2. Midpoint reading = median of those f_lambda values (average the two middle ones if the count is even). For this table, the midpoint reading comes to 14.7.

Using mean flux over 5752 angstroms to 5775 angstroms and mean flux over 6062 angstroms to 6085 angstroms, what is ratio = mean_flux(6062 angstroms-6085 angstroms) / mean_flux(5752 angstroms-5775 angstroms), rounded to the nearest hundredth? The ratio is 0.98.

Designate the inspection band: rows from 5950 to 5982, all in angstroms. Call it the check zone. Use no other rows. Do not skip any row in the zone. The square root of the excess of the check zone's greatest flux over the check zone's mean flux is 0.81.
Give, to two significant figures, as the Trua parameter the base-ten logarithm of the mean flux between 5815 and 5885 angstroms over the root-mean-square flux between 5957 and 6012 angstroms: 0.011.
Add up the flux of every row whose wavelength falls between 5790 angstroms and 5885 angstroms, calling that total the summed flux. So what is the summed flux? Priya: 567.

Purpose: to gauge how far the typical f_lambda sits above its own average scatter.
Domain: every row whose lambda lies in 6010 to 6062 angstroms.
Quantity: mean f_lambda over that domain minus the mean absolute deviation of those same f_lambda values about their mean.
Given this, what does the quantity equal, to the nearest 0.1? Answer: 14.2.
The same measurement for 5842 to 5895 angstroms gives 13.0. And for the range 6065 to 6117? 14.4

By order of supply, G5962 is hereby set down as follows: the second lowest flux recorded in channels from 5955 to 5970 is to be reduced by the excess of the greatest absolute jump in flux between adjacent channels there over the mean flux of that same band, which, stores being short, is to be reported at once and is 28.1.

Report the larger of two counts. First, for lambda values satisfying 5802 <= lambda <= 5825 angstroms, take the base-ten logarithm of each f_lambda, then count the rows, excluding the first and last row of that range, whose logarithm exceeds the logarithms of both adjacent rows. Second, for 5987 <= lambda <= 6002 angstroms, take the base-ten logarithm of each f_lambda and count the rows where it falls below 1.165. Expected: 6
